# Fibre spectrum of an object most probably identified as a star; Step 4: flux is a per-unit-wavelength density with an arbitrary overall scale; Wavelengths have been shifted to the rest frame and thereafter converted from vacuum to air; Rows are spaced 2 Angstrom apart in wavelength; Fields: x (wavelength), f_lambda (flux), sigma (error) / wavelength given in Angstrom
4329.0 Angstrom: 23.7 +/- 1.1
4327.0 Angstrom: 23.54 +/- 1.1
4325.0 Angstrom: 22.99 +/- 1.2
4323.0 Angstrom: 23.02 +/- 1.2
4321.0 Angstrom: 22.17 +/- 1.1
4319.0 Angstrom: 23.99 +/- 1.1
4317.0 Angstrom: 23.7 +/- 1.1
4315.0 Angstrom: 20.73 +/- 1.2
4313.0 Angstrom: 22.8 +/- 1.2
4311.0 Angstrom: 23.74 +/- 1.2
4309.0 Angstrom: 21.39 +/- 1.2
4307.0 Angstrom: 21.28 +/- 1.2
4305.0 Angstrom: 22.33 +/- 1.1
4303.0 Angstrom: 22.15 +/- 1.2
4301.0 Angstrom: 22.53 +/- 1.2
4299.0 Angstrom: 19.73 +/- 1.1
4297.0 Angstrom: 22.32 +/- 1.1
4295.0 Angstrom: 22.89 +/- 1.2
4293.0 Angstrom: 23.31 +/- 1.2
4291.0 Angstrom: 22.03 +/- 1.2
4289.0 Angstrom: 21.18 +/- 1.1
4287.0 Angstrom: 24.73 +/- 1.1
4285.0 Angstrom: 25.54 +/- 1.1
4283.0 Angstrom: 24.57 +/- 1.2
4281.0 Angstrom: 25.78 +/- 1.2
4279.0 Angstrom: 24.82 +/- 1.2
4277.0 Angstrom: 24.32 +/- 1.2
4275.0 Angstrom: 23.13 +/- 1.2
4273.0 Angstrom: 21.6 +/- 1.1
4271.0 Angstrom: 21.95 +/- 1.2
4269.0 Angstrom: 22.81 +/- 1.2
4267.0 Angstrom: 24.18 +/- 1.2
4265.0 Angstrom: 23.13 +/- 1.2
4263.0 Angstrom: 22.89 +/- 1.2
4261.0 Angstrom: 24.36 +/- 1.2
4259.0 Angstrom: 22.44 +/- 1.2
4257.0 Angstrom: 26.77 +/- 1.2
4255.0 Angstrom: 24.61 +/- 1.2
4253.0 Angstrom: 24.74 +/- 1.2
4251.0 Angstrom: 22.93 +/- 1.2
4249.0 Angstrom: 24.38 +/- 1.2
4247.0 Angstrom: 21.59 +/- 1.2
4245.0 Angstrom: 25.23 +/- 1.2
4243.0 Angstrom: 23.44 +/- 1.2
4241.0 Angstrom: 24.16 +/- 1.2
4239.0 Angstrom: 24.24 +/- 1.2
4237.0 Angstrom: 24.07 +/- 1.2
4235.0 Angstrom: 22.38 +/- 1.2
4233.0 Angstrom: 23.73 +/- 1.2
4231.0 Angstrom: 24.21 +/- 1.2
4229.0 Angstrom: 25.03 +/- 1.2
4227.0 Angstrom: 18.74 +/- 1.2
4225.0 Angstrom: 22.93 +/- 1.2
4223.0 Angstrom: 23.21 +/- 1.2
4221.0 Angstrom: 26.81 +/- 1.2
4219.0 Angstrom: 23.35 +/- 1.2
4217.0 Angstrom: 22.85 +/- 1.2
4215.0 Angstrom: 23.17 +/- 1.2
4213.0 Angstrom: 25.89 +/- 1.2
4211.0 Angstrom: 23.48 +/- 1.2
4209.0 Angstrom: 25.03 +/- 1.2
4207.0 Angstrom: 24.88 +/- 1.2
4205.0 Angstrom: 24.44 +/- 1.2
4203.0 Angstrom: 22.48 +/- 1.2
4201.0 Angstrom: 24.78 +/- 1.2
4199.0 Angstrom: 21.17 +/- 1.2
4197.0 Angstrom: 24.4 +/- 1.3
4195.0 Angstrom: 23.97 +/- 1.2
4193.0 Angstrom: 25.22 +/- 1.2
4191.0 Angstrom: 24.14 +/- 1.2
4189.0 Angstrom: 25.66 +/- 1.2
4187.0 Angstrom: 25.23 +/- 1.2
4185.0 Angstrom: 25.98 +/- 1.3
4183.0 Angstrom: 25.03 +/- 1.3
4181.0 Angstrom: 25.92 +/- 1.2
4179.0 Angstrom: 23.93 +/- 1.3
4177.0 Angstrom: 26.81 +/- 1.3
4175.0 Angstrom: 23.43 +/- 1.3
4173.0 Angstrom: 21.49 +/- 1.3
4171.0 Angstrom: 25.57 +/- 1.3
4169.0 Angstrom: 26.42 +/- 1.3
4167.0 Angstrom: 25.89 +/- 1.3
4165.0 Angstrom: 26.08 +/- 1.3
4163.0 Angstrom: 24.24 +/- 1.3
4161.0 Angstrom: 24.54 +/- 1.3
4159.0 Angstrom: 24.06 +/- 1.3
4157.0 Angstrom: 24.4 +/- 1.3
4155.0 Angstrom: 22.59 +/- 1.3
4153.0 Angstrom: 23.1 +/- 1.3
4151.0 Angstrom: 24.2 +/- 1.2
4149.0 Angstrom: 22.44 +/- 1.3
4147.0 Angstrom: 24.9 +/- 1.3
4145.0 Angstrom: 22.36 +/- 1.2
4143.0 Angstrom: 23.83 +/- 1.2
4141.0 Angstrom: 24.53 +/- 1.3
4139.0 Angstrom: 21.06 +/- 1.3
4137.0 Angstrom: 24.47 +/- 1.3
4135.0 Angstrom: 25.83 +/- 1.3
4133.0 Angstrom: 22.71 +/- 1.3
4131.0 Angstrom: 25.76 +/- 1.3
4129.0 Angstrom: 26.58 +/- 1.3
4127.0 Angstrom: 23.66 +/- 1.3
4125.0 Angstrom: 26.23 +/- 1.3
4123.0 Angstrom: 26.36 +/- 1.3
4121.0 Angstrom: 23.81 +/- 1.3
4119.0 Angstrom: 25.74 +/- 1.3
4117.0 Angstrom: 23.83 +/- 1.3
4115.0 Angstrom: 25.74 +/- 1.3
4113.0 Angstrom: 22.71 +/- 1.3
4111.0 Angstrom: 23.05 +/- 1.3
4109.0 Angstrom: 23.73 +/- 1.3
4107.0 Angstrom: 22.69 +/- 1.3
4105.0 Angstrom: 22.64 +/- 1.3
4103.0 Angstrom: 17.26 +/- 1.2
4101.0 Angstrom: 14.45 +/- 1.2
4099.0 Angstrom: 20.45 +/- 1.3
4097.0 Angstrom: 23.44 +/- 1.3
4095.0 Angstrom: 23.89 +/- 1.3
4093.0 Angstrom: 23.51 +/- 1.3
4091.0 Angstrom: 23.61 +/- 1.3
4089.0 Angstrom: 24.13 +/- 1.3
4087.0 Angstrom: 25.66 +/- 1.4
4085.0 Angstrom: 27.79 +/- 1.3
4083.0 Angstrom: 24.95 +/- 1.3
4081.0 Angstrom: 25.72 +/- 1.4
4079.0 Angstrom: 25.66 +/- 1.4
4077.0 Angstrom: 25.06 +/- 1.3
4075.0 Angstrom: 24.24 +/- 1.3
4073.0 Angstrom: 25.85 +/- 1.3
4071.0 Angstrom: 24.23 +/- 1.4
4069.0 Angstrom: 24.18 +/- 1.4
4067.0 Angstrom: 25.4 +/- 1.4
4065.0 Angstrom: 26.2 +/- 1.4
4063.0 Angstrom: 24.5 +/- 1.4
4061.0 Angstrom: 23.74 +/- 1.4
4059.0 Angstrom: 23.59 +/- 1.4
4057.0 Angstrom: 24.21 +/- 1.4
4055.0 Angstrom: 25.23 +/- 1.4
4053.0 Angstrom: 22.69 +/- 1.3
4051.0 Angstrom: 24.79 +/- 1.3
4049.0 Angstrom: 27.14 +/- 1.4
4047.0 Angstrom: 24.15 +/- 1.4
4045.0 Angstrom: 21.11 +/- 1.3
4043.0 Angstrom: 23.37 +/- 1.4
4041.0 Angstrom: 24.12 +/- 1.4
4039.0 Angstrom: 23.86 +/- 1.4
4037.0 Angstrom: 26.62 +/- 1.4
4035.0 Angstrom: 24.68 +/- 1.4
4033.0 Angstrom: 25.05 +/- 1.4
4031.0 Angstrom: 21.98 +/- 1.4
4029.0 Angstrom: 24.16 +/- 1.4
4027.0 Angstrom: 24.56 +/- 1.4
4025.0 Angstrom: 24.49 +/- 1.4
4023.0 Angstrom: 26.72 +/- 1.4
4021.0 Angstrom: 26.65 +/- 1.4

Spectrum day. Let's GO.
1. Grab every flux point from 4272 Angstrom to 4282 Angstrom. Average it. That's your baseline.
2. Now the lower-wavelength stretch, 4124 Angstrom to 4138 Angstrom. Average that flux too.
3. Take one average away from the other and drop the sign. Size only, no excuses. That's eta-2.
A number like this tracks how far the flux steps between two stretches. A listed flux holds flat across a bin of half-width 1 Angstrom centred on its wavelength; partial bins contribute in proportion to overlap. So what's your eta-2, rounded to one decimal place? 1.1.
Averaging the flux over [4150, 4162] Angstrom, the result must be 23.8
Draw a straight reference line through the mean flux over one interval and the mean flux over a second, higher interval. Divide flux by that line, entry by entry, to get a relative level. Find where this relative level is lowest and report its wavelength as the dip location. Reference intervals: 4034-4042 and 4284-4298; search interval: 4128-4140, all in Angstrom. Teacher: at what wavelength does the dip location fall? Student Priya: 4139.0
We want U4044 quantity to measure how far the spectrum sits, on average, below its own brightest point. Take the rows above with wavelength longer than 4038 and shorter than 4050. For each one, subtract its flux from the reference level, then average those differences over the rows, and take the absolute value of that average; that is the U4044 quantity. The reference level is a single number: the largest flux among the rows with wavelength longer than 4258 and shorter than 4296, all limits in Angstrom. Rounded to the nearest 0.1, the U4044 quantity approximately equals 1.8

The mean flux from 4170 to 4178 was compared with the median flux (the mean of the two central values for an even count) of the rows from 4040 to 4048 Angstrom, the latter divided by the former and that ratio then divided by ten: 0.098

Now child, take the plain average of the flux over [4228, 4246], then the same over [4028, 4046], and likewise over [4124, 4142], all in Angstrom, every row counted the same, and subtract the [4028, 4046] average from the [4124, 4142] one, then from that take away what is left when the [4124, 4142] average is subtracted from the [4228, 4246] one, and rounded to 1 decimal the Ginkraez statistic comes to 1.1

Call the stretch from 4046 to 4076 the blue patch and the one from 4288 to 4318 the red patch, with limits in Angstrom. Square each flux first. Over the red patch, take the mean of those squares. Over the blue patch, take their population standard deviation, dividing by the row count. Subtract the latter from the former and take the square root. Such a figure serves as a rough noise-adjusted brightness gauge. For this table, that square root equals 20.9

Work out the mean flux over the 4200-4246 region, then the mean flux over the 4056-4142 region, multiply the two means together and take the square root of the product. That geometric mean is 23.9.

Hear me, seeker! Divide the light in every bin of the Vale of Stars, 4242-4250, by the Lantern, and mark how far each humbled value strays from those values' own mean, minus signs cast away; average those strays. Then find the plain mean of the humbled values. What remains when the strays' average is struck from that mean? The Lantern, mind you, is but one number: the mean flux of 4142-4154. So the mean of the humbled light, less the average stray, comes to 0.96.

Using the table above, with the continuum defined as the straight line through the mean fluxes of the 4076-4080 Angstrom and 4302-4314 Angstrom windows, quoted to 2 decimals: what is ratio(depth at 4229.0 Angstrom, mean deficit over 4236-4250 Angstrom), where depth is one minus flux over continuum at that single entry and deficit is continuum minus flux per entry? 0.10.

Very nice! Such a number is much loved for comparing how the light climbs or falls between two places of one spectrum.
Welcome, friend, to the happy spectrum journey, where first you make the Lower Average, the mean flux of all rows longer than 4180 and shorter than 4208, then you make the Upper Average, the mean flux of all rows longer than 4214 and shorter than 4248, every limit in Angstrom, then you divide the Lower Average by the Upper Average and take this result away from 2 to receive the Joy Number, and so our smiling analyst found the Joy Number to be 0.96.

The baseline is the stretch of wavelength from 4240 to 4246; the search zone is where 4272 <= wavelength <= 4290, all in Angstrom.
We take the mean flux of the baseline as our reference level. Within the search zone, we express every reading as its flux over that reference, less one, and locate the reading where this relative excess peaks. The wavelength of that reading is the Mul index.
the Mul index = 4281.0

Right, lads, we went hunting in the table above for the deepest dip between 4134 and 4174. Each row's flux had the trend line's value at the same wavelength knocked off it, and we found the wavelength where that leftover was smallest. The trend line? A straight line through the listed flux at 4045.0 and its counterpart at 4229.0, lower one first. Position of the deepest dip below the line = 4173.0 Angstrom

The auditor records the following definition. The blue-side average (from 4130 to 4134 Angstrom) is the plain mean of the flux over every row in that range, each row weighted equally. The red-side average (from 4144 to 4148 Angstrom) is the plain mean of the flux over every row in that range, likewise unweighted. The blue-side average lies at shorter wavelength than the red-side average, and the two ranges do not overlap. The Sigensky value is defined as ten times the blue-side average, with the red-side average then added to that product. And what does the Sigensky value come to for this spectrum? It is 266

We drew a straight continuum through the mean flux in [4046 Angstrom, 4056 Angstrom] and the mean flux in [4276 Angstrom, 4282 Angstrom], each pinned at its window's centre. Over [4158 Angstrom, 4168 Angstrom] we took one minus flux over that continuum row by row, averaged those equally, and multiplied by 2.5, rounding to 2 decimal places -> -0.01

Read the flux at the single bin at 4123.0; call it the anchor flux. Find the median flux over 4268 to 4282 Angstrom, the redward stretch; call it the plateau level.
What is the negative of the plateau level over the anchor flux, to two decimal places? -0.88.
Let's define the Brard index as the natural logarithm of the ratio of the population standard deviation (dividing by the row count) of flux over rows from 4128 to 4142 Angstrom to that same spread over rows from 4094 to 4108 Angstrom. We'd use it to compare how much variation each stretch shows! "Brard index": -0.61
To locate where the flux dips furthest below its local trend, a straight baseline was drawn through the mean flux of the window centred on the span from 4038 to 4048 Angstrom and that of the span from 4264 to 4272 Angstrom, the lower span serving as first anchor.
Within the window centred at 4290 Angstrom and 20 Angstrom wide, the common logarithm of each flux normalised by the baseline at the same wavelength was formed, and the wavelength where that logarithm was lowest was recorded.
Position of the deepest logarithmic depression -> 4299.0 Angstrom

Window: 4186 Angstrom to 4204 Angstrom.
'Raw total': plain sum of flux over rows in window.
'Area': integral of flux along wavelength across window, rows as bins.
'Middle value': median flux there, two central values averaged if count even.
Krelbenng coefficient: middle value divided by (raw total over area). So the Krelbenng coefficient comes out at 48.8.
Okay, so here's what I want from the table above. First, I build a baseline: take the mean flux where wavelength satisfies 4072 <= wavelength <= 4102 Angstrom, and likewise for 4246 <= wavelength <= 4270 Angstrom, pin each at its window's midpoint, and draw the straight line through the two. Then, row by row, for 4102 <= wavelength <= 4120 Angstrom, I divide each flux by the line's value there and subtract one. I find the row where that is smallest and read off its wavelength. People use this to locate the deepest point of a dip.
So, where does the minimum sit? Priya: 4103.0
